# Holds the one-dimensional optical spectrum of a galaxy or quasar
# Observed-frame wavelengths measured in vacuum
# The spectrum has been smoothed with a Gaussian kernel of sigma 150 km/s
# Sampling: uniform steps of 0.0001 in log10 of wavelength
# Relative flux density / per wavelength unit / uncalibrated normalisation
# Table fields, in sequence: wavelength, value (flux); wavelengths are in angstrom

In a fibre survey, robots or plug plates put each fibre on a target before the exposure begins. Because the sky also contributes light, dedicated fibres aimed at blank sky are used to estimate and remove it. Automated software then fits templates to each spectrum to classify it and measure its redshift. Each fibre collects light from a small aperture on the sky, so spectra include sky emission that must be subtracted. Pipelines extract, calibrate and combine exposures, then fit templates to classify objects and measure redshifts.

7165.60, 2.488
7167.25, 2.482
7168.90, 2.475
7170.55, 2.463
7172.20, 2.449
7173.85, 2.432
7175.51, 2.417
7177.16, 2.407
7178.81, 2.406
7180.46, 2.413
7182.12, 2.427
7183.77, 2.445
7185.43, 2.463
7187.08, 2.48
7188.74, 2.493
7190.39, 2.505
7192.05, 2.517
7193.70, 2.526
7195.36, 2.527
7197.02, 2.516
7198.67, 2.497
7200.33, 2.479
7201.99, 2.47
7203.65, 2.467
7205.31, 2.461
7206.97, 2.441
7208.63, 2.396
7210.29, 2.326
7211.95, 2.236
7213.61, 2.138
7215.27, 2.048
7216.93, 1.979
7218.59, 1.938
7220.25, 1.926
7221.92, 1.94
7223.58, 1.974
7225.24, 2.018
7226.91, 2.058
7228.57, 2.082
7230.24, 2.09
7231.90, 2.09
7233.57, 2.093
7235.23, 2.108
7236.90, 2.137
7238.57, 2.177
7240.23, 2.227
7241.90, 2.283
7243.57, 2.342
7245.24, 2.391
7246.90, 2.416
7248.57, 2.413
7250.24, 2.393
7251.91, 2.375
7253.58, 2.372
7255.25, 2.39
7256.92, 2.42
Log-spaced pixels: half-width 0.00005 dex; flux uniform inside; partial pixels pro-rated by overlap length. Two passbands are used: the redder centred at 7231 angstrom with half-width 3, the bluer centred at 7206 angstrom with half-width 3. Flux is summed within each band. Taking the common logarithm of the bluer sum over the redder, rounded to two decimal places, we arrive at 0.07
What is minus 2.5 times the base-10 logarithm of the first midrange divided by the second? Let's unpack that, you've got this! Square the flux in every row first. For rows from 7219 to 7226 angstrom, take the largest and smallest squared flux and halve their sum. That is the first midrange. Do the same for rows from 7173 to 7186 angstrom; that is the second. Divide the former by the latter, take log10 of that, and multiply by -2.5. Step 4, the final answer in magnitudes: 0.46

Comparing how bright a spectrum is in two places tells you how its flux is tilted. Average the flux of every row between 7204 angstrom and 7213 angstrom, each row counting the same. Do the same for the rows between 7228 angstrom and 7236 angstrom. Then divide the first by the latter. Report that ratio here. 1.13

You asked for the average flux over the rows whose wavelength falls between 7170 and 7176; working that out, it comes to 2.44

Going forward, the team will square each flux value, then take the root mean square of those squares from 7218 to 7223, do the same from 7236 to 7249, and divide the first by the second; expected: 0.70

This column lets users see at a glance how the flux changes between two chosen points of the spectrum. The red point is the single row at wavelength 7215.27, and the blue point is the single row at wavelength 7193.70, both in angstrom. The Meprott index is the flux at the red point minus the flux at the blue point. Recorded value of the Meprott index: -0.5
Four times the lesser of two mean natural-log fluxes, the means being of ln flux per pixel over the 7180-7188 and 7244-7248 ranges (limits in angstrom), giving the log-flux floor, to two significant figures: 3.5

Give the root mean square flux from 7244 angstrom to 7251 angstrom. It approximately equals 2.40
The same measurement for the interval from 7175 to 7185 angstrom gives 2.42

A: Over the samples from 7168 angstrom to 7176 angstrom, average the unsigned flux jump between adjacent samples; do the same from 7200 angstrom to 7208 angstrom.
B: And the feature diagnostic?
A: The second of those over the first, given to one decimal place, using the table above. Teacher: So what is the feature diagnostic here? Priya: 0.7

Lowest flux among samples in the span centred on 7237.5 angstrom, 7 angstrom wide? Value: 2.108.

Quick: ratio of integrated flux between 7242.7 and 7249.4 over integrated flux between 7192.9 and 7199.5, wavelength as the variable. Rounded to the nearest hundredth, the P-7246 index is 0.96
